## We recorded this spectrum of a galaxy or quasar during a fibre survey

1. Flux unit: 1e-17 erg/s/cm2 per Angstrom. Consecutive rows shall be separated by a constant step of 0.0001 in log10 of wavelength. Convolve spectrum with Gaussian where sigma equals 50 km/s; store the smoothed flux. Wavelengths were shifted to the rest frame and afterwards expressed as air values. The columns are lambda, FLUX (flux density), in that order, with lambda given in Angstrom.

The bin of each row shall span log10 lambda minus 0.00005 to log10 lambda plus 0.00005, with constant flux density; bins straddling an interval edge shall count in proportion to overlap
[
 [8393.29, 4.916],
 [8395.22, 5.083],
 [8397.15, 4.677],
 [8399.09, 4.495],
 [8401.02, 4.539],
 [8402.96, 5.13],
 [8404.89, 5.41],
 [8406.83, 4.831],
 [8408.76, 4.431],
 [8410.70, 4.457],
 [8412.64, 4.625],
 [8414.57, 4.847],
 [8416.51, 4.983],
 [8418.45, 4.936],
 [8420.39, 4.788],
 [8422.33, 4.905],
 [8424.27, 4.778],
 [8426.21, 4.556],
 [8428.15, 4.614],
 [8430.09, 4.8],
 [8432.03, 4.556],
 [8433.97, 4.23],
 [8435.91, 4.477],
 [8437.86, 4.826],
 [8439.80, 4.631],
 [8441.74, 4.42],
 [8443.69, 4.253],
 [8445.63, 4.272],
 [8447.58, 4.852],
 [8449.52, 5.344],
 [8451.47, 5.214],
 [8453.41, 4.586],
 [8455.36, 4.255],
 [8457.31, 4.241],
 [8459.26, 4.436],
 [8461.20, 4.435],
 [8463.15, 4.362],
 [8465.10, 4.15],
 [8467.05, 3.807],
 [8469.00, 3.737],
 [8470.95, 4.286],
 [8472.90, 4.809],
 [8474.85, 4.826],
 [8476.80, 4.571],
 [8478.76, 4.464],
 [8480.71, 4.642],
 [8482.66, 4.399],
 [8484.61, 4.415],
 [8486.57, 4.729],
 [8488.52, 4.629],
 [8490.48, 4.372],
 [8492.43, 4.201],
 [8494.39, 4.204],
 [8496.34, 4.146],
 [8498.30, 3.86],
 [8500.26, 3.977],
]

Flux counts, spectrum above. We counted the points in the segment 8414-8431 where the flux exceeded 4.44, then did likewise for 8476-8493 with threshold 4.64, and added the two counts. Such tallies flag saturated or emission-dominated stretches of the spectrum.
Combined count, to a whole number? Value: 11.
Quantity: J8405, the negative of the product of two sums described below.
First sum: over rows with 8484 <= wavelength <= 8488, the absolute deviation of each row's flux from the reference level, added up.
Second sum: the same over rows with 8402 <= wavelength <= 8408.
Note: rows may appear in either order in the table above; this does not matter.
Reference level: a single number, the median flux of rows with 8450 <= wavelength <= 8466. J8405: -0.75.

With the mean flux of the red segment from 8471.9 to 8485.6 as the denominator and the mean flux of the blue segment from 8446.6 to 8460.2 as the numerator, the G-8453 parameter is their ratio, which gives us 1.02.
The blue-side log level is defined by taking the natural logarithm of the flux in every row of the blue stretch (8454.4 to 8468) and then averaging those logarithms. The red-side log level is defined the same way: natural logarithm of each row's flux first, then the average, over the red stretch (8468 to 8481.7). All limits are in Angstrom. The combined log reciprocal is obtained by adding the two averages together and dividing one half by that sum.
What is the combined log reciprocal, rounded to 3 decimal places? 0.170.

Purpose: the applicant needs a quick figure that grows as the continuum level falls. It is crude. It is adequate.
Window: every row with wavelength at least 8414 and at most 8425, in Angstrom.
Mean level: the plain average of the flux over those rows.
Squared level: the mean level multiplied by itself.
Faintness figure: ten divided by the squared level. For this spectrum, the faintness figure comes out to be 0.421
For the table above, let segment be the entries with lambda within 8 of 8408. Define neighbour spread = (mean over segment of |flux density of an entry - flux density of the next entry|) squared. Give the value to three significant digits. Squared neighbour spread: 0.105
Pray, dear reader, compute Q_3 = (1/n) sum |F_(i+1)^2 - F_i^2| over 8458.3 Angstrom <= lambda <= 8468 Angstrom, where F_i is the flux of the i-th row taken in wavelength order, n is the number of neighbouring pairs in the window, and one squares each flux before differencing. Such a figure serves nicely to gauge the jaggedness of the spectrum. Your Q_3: 1.3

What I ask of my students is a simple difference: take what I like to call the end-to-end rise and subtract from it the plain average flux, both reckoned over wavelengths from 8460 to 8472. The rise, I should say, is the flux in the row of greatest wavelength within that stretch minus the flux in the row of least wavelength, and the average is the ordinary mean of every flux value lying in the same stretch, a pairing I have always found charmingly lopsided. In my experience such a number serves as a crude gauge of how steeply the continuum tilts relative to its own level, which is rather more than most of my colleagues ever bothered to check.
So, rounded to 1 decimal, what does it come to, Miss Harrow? -4.3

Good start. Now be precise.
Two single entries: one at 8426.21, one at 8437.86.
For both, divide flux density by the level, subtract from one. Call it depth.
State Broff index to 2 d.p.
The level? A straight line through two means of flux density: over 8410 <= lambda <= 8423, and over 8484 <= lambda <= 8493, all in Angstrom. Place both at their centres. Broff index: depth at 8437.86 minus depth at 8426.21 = -0.07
